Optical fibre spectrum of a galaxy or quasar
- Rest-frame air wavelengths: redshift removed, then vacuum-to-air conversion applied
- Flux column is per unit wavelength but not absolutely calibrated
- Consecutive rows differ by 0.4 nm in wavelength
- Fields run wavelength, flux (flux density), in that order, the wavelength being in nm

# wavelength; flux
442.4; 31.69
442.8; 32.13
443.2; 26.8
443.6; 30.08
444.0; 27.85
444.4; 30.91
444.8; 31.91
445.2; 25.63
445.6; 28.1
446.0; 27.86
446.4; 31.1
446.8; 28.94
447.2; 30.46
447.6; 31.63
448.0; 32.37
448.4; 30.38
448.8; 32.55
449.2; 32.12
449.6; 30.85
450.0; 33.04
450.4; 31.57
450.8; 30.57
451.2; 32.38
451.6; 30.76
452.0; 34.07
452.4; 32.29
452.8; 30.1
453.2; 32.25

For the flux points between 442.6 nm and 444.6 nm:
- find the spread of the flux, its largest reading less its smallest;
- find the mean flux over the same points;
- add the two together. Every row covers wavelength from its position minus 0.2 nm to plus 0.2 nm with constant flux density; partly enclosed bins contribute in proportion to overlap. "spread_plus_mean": 34.9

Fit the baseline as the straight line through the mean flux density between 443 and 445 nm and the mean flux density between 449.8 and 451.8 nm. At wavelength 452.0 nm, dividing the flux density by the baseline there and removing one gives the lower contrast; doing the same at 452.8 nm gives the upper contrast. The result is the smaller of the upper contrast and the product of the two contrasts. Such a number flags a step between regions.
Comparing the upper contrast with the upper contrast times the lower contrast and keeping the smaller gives -0.068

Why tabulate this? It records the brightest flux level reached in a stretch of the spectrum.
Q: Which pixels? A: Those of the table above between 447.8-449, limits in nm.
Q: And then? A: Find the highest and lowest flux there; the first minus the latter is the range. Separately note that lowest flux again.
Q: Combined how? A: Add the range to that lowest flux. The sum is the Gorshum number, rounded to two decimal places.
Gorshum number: 32.55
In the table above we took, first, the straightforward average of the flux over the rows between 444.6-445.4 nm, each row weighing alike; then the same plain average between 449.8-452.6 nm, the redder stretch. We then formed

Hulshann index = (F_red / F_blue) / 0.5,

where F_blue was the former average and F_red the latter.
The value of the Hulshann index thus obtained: 2.23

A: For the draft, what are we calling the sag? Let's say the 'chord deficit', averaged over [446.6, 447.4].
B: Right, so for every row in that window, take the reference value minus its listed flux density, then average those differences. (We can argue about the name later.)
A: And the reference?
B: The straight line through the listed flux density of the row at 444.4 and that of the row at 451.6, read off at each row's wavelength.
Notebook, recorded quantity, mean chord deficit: 1.2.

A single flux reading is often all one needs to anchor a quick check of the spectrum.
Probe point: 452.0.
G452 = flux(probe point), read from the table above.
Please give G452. 34.07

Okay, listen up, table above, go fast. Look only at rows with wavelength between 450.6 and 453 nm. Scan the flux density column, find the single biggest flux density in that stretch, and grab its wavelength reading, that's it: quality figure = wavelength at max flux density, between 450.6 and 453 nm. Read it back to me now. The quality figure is 452.0 nm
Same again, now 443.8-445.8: 444.8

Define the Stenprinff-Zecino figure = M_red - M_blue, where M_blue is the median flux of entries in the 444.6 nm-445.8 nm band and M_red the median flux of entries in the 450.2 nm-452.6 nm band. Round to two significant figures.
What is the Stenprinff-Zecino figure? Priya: 3.8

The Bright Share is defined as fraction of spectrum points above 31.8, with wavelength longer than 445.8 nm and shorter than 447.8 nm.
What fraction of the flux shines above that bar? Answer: 0.0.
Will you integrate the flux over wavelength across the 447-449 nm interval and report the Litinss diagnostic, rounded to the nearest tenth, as 63.0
